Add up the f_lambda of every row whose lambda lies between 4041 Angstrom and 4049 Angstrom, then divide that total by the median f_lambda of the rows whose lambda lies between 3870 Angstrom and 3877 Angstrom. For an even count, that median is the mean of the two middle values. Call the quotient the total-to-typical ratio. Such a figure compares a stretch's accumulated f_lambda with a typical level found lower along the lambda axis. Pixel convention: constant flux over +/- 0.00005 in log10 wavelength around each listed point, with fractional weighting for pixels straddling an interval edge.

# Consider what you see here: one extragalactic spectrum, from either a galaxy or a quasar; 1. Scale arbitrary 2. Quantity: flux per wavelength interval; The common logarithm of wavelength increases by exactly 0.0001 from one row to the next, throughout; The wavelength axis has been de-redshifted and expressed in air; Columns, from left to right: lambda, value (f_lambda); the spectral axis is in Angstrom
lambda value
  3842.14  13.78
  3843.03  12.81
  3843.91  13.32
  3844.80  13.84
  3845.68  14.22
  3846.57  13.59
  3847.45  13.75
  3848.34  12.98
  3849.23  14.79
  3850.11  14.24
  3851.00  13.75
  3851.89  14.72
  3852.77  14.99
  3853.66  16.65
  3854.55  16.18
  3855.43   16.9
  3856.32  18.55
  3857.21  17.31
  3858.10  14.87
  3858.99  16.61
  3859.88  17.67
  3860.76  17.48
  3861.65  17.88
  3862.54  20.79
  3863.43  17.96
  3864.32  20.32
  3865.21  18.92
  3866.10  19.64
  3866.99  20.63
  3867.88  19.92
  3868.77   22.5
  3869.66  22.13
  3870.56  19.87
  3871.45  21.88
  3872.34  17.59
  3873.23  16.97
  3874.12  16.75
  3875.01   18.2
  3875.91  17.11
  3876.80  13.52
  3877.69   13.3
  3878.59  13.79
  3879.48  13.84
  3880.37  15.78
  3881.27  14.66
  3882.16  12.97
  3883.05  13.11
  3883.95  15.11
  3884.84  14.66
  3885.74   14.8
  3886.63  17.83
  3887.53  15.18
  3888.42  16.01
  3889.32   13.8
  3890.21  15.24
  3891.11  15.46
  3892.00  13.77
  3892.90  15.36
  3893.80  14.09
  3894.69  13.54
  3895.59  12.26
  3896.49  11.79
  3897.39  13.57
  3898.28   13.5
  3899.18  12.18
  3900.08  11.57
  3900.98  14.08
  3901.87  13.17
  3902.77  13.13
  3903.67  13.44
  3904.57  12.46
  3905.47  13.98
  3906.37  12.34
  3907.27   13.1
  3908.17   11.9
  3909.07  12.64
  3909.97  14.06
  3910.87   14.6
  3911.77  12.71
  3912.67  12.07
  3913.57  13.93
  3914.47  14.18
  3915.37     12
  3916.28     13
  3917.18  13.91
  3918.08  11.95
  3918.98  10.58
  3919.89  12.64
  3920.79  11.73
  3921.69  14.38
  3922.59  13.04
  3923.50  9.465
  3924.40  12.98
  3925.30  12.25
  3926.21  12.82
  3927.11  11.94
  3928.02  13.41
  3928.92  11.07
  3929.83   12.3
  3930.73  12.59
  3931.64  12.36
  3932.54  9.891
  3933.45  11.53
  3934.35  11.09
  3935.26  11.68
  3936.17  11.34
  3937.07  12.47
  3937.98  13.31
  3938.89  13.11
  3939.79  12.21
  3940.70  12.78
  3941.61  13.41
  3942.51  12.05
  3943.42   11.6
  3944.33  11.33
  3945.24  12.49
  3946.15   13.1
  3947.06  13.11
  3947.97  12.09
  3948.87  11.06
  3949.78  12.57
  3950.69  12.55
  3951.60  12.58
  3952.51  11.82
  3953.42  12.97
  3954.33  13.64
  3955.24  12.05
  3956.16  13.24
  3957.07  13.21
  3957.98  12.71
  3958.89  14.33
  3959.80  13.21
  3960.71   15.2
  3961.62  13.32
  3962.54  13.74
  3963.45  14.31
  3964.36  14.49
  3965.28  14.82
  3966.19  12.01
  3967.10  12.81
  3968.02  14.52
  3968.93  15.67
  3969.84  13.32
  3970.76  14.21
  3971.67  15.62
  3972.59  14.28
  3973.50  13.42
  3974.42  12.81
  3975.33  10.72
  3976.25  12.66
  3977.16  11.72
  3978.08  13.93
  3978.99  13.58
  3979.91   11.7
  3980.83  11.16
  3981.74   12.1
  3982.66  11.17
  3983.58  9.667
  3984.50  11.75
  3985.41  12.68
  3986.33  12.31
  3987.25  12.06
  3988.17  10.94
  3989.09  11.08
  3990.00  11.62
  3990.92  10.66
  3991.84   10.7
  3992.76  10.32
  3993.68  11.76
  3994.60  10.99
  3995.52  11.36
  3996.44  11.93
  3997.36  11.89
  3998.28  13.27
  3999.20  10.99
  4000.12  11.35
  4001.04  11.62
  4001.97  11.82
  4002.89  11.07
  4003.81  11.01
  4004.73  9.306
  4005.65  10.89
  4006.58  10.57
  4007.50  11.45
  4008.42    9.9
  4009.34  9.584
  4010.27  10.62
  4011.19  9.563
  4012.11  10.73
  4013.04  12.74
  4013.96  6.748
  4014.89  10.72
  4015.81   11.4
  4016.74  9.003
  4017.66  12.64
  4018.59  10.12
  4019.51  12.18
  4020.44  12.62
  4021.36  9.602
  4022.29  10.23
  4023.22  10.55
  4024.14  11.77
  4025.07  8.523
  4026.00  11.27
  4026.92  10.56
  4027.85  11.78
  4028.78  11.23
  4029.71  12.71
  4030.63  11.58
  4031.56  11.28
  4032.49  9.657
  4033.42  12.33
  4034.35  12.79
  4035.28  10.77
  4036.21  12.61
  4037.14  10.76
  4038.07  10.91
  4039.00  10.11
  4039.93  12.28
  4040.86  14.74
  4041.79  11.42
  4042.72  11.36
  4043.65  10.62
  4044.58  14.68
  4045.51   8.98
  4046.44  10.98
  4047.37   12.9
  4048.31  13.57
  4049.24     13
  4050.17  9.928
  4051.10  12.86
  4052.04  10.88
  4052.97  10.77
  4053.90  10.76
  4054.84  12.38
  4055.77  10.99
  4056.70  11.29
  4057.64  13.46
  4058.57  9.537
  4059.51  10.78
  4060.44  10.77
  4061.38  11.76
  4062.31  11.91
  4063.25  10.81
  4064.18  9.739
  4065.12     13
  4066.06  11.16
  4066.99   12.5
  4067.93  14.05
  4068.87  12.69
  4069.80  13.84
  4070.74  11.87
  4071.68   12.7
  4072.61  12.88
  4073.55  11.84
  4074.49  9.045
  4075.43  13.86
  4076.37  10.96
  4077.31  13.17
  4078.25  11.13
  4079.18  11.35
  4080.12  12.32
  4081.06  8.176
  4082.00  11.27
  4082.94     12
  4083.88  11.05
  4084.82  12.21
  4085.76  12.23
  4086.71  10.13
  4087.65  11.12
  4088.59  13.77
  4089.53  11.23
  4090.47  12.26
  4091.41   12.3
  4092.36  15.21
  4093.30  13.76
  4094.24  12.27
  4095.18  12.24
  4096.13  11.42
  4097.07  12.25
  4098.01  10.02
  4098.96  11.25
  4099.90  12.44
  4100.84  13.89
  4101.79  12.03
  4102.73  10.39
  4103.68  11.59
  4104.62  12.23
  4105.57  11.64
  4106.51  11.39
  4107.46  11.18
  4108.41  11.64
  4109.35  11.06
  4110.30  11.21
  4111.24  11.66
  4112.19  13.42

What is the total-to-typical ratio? 5.4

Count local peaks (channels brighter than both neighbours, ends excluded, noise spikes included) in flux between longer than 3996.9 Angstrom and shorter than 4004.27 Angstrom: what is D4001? 2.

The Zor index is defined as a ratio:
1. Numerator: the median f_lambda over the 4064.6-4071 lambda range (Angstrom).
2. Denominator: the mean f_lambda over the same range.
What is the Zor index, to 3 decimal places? 0.997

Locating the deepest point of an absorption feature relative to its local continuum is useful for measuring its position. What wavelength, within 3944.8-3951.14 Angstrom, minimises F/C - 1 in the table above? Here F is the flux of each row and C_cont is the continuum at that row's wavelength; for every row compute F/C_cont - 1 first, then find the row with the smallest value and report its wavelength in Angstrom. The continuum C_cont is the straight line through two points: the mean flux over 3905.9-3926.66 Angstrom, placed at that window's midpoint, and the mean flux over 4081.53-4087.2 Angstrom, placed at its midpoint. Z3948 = 3948.87 Angstrom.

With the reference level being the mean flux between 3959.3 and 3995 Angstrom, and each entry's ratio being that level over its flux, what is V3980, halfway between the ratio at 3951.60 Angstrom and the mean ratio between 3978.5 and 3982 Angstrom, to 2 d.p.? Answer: 1.03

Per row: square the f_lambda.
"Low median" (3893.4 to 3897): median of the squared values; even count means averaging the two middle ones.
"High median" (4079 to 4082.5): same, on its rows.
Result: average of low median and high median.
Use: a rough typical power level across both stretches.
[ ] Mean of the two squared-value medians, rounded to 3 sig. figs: 147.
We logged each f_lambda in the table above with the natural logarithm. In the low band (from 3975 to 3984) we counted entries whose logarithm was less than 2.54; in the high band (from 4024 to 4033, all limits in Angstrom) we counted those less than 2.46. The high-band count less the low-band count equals -1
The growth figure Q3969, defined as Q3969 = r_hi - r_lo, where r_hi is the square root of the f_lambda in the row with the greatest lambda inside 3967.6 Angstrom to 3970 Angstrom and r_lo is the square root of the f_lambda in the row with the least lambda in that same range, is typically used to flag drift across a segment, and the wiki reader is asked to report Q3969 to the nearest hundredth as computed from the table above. -0.16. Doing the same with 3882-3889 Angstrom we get 0.40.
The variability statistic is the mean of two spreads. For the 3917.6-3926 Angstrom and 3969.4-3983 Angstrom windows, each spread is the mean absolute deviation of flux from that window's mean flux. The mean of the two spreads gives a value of 1.10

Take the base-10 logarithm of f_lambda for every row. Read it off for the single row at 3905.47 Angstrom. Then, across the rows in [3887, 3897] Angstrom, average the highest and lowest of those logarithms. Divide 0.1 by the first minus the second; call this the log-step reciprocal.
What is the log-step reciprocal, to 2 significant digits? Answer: 13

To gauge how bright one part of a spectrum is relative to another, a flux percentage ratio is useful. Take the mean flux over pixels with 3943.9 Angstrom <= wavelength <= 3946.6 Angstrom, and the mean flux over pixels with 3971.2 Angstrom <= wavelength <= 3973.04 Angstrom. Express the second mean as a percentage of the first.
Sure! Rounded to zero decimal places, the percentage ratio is 121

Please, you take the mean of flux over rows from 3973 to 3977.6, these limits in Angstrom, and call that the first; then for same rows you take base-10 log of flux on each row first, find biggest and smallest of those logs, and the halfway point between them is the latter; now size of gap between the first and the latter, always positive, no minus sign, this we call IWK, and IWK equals 11.2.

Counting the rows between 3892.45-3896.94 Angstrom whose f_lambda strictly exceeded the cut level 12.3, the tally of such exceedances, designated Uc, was 3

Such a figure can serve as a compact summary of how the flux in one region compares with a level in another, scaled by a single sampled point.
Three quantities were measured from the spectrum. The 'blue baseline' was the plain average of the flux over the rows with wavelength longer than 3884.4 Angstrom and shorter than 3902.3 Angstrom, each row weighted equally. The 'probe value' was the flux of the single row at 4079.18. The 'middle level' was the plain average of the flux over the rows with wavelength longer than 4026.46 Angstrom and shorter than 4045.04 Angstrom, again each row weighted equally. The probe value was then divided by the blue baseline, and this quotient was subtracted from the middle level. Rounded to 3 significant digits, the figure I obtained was 10.9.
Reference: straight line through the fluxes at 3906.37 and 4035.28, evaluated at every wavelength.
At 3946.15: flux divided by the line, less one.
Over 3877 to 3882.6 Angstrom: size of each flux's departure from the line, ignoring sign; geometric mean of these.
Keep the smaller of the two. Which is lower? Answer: 0.10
